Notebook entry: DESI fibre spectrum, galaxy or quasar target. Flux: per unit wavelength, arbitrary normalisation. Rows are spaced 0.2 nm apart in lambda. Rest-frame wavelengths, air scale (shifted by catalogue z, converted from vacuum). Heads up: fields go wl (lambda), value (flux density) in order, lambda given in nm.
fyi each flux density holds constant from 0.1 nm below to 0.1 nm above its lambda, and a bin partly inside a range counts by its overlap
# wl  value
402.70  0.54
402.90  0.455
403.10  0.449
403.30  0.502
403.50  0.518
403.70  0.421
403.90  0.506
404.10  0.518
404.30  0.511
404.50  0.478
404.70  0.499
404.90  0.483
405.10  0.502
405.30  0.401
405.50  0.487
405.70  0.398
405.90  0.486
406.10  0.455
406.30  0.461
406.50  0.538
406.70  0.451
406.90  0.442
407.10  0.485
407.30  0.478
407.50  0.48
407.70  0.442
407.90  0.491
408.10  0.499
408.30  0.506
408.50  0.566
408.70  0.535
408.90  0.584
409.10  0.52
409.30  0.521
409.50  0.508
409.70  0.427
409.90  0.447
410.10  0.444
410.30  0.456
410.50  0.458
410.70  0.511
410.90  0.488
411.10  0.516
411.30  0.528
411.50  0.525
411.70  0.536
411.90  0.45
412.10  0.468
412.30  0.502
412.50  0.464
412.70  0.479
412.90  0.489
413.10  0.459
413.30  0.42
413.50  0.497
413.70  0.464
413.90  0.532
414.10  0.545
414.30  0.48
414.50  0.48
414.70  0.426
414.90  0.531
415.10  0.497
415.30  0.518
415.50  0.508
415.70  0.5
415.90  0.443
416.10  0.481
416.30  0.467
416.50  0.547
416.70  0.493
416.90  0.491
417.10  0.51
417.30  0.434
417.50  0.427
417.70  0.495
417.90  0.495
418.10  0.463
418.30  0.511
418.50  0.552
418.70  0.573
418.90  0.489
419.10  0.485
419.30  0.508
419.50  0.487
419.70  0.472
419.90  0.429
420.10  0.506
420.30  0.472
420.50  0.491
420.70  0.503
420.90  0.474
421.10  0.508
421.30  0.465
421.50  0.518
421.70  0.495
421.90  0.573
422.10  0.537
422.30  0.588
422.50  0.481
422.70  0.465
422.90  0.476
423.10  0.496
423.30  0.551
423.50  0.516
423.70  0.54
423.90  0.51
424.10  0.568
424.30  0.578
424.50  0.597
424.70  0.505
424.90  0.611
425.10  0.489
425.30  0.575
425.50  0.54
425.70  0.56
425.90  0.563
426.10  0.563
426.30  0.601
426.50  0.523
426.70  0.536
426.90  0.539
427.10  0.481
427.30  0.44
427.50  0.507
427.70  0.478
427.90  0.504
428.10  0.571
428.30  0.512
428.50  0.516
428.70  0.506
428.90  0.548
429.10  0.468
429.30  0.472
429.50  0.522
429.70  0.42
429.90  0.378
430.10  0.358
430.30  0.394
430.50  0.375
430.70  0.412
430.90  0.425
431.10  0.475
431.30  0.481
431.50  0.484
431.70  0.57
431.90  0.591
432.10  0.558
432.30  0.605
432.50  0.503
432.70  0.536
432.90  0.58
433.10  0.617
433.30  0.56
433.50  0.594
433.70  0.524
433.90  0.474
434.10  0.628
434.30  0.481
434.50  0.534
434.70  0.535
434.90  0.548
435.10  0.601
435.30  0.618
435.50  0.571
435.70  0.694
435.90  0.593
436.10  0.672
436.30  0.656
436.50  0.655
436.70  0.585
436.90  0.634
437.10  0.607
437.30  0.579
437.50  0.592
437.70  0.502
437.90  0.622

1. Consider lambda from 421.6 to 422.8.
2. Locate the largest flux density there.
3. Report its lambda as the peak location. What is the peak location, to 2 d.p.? 422.30 nm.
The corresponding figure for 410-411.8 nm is 411.70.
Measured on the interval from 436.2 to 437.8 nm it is 436.30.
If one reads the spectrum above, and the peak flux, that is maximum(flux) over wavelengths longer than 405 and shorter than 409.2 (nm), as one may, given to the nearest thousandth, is 0.584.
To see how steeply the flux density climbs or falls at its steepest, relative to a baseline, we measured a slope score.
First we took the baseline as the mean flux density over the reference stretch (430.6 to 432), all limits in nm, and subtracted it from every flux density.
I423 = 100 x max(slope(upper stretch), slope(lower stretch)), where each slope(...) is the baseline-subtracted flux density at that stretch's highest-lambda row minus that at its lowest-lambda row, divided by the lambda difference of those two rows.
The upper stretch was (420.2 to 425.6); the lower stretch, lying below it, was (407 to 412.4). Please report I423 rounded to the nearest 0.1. 1.3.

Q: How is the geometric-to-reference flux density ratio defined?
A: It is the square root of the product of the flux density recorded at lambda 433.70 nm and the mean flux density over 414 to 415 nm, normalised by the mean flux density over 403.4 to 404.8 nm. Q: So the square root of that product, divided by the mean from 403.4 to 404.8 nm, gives 1.03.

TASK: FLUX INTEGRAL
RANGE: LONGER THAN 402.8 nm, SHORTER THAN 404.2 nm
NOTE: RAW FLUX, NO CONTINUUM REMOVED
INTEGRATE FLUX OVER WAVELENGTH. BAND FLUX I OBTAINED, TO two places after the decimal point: 0.67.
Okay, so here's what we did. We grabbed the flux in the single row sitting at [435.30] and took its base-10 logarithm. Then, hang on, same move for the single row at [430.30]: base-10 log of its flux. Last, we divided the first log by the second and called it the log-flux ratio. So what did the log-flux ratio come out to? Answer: 0.52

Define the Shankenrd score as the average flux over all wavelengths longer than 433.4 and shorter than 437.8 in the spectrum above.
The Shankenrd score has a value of 0.585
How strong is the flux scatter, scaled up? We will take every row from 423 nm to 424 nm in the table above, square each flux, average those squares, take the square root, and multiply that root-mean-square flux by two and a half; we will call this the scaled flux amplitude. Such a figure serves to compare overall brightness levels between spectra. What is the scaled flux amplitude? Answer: 1.31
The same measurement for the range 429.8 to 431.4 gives 1.04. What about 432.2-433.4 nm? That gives 1.42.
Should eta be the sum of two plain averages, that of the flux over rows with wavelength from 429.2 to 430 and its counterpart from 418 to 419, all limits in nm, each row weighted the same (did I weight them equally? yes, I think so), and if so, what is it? 0.97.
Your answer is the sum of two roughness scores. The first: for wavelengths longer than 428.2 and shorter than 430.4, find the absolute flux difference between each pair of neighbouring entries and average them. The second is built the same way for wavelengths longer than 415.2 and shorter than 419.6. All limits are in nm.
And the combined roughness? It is 0.073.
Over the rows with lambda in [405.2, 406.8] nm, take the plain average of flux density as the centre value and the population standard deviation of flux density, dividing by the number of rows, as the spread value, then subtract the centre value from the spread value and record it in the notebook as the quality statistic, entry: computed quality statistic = -0.416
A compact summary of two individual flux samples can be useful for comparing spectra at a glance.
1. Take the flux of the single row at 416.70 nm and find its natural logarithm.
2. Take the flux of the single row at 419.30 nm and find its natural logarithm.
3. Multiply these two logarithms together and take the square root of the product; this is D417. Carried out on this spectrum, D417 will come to 0.69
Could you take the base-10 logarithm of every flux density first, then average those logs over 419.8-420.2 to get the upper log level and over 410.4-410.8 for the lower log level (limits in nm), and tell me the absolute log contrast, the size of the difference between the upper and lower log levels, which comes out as 0.016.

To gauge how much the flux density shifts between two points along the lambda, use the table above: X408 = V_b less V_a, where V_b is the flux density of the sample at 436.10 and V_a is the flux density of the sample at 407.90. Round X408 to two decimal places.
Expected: 0.18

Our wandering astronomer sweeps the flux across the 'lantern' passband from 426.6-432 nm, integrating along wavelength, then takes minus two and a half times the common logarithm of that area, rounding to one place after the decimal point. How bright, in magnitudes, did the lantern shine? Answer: -1.0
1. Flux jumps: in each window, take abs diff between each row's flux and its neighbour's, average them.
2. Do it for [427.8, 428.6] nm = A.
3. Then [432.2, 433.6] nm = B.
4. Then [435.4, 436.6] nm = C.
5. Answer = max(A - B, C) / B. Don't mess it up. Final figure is 1.25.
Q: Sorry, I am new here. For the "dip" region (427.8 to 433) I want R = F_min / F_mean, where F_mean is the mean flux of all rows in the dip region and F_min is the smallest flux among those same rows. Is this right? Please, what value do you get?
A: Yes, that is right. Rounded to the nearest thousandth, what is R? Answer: 0.729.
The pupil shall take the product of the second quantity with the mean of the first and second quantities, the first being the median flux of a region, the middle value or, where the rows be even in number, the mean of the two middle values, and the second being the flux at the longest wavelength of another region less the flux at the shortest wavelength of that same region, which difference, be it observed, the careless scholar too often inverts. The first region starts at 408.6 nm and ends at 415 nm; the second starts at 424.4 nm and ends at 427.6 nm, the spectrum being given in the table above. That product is -0.02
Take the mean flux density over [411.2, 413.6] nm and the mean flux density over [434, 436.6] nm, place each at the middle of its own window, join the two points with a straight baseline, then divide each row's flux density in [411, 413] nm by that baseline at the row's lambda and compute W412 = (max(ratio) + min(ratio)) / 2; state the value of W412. 1.02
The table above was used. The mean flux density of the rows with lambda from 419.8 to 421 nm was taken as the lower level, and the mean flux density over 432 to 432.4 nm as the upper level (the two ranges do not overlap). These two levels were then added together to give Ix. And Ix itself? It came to 1.06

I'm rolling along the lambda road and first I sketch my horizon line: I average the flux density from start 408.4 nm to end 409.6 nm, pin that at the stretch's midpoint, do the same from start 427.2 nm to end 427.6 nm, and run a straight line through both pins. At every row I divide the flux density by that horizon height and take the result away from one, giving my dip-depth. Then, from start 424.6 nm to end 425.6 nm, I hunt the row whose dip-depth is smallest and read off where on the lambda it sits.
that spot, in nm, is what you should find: 424.90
